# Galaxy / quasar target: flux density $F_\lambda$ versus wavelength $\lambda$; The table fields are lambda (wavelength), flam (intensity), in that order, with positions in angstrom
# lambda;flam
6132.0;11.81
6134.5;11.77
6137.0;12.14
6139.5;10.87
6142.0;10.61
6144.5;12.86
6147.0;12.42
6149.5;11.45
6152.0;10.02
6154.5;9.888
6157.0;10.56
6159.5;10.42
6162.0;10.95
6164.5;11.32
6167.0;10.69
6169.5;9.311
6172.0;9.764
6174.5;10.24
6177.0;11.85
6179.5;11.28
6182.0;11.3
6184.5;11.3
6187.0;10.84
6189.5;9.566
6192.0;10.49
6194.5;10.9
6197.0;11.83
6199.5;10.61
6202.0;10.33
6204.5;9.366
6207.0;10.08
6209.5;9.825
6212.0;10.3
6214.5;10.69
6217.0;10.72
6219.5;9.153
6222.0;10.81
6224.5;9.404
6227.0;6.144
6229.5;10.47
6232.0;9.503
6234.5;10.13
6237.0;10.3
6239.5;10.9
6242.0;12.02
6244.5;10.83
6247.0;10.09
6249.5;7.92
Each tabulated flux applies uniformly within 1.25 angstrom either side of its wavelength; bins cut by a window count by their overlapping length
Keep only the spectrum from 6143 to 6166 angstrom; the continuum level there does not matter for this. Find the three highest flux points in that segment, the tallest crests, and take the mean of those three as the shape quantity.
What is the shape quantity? 12.2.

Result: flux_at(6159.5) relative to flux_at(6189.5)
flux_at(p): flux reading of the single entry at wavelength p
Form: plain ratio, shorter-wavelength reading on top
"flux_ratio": 1.09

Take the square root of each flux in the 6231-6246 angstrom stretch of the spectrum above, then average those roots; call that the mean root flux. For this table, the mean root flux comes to 3.26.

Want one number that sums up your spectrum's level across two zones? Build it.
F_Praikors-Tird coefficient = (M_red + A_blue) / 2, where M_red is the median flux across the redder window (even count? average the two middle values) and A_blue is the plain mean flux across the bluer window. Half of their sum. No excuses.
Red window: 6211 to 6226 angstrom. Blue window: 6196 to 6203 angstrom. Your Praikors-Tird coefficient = 10.7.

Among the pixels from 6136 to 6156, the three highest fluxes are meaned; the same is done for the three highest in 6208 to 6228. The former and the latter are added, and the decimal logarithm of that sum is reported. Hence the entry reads 1.37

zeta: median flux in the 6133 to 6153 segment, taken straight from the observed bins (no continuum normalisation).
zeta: 11.6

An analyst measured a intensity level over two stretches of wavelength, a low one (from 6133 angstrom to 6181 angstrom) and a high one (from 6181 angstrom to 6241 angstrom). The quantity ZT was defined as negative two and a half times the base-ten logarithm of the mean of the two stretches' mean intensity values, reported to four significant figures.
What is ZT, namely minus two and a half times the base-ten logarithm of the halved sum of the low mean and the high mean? -2.562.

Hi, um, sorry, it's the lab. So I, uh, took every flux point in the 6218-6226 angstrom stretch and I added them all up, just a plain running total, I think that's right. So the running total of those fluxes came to 29.4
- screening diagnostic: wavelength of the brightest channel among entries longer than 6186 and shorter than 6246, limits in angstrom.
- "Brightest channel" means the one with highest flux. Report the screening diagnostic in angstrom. 6242.0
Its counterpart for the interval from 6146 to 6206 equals 6147.0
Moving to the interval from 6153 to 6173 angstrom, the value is 6164.5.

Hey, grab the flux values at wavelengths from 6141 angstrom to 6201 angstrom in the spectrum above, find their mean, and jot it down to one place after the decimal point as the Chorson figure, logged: 10.9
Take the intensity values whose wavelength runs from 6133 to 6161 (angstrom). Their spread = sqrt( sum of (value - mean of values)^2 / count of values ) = 0.958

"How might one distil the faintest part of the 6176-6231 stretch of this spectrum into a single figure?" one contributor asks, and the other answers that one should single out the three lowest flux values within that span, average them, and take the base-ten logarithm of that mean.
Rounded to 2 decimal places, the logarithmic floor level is 0.91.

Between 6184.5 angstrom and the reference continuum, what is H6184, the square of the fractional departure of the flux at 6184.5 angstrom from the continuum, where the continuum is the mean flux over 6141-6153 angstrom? 0.000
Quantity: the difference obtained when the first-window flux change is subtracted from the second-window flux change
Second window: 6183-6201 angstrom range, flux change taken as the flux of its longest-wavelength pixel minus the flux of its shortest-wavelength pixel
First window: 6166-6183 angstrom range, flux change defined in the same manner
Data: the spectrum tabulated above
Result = -1.3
